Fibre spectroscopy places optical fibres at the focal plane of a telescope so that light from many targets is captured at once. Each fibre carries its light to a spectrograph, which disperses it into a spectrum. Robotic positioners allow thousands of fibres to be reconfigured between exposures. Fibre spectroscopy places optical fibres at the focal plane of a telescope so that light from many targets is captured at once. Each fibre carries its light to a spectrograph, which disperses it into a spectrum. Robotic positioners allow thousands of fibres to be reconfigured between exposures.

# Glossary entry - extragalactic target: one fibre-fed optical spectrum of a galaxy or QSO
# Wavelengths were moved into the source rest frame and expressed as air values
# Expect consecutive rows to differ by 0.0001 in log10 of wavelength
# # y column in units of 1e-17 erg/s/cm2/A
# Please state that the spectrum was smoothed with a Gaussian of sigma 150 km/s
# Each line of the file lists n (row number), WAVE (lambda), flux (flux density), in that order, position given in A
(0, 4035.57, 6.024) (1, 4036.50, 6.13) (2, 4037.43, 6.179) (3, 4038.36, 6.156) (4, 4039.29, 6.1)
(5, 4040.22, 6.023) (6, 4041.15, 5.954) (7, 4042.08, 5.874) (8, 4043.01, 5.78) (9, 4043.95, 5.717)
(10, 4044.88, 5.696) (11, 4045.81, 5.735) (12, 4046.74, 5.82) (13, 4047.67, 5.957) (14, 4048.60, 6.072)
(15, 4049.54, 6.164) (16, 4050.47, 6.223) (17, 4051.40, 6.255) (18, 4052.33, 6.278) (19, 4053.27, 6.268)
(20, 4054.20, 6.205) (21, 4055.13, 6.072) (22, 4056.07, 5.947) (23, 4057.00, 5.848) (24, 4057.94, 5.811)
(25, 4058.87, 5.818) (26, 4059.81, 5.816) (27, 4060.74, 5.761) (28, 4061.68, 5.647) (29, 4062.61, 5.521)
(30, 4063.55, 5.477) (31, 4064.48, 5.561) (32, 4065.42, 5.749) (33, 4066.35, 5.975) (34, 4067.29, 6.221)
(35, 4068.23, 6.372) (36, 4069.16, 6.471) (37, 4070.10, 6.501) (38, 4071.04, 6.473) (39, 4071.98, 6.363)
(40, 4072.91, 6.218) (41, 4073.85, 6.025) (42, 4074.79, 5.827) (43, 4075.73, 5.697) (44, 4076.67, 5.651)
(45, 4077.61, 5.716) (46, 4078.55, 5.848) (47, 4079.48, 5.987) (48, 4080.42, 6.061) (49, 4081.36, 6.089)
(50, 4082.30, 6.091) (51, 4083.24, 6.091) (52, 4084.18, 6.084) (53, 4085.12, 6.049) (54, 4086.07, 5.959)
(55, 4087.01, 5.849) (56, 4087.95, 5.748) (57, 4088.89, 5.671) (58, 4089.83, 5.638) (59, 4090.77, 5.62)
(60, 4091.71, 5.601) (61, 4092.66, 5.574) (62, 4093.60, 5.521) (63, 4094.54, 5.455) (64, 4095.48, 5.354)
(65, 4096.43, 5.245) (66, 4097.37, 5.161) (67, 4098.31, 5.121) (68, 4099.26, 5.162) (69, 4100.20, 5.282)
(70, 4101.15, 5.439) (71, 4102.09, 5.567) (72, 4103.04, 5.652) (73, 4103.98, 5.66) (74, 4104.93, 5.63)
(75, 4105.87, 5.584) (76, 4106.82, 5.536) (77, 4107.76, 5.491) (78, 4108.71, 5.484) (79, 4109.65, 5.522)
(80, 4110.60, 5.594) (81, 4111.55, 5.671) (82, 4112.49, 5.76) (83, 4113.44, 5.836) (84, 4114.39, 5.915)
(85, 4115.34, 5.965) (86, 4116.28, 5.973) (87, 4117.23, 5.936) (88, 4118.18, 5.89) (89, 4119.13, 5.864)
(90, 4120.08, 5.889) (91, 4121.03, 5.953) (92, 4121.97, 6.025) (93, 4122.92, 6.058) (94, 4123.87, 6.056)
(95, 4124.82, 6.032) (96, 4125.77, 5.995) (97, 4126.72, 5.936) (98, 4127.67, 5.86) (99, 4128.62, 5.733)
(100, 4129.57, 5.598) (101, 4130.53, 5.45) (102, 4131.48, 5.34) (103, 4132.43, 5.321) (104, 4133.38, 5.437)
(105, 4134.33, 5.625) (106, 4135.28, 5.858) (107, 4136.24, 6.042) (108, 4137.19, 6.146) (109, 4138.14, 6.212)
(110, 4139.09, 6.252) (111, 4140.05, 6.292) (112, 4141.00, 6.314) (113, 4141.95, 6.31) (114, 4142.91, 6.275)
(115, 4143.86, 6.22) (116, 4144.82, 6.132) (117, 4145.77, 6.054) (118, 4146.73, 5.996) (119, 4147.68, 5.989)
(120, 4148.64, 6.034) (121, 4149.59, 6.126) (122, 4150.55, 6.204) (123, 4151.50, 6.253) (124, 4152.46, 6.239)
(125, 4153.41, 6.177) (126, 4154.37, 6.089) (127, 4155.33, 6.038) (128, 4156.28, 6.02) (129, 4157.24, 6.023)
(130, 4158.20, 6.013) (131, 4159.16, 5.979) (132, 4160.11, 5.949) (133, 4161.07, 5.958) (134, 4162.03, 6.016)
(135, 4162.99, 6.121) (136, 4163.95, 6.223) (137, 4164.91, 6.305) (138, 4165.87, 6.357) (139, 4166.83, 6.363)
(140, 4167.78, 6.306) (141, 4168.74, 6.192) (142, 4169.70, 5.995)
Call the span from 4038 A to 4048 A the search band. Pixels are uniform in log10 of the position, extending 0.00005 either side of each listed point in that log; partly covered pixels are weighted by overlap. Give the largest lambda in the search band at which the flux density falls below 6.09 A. 4047.67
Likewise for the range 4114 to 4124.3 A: 4123.87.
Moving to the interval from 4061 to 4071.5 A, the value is 4066.35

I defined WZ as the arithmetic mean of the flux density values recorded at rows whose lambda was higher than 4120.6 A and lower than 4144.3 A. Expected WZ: 5.93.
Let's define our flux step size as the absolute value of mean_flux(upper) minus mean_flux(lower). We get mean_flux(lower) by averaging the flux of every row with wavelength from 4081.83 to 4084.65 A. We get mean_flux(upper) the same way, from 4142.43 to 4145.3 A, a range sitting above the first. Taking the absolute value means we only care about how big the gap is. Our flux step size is 0.12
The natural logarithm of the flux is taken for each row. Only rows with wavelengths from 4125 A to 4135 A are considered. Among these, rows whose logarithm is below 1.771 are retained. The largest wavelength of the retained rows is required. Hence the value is 4134.33 A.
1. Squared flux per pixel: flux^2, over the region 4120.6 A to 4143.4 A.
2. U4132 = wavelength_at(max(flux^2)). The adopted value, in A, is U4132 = 4141.00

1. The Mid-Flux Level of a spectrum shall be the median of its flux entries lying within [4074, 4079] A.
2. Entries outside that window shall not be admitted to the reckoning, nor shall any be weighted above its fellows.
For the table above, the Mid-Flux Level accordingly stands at 5.7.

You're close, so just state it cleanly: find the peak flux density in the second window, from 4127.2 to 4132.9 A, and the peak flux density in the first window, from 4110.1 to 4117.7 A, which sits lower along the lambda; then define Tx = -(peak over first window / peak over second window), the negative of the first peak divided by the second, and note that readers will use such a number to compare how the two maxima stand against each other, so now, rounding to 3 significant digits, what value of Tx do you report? -1.02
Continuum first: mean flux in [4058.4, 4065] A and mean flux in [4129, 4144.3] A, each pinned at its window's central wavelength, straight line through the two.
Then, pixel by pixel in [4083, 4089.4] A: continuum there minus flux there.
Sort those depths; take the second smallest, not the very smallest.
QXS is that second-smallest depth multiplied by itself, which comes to 0.121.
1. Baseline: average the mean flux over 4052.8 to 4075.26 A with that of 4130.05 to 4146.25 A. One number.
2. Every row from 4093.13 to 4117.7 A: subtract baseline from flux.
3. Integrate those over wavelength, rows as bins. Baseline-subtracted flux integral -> -10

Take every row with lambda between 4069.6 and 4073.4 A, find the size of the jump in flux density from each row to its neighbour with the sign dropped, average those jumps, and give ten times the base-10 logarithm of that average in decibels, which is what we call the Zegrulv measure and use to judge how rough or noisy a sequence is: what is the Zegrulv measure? -10.3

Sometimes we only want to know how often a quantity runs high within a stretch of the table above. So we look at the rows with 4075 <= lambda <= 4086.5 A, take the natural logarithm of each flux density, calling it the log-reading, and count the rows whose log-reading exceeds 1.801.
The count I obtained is 5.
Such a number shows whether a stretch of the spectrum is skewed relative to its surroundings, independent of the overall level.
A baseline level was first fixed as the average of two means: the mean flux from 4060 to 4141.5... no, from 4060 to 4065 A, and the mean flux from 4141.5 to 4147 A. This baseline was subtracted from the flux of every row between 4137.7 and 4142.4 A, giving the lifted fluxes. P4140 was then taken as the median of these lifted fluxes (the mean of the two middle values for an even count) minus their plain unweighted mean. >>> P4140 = 0.02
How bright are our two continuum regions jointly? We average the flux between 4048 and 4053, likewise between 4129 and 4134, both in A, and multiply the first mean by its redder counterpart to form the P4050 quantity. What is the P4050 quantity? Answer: 33.7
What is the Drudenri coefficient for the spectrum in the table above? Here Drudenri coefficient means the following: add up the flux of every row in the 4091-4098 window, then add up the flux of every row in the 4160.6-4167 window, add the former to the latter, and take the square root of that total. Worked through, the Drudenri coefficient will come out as 9.01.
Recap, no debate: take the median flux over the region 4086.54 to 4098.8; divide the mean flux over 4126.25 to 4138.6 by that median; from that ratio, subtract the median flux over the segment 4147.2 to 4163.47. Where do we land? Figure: -5.01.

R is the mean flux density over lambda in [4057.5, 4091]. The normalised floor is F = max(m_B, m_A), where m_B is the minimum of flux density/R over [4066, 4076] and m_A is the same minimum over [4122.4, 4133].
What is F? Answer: 0.96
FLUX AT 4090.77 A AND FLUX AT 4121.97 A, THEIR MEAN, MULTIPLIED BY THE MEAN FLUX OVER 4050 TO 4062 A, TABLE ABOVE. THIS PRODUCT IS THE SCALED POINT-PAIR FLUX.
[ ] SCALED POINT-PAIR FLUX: 35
